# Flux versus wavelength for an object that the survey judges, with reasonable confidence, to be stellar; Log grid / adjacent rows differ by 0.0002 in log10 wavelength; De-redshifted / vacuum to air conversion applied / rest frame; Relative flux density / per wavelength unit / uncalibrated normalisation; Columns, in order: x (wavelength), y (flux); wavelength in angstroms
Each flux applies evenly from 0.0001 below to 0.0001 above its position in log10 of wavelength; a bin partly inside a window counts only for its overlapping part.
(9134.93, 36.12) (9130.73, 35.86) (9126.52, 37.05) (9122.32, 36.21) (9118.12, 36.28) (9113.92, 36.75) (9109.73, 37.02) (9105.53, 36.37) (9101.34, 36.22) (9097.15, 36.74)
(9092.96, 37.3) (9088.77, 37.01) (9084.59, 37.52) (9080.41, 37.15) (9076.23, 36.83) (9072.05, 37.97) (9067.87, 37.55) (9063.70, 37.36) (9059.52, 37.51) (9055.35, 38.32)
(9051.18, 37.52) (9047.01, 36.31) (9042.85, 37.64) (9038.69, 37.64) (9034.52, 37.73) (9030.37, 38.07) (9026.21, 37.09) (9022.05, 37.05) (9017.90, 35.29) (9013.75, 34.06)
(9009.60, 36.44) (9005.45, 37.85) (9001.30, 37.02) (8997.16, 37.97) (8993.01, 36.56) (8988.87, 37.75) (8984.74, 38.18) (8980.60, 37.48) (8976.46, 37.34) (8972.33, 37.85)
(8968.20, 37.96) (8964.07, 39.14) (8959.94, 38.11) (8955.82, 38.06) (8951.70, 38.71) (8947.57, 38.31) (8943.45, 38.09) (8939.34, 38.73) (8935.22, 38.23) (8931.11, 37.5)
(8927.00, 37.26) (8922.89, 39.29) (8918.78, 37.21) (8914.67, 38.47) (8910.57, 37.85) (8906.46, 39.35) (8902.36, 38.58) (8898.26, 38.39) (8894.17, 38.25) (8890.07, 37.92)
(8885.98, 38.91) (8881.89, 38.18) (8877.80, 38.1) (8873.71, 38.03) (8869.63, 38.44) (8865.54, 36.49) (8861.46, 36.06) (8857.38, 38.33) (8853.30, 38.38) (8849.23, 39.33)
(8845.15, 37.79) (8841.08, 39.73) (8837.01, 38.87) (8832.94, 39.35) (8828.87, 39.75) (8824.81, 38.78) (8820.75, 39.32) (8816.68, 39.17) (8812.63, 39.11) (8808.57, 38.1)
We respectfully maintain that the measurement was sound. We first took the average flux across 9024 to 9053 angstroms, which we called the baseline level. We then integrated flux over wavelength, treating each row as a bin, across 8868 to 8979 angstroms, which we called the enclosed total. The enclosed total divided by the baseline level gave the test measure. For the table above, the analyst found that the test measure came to 113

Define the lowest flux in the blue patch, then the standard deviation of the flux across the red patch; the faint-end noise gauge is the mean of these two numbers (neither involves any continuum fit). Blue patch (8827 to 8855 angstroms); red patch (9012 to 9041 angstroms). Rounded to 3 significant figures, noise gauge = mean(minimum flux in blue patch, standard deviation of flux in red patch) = 19.6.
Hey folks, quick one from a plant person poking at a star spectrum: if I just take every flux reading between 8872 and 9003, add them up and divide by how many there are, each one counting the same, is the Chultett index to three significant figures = 38.1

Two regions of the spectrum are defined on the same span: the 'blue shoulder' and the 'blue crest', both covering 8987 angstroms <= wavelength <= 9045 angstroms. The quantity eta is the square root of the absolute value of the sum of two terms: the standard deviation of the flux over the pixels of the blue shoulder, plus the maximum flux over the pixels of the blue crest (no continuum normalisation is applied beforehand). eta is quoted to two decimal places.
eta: 6.26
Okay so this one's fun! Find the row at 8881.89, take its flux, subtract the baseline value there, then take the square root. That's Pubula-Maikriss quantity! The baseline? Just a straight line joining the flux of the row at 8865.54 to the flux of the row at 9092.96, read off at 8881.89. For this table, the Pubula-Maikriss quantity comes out 1.3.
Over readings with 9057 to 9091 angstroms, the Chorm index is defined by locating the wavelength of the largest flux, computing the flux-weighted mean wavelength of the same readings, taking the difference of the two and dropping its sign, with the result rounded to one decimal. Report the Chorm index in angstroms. 2.1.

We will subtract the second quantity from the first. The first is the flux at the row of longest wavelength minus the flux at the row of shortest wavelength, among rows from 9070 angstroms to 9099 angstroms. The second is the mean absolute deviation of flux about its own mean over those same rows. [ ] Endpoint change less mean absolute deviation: -1.6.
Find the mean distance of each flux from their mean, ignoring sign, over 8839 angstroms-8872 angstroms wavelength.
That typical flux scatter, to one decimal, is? 1.0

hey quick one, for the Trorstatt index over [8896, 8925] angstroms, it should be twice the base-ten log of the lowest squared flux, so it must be 6.28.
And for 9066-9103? 6.24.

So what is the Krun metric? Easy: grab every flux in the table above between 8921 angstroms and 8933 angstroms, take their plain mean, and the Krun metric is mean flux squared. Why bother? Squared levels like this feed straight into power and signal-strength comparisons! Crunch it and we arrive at 1445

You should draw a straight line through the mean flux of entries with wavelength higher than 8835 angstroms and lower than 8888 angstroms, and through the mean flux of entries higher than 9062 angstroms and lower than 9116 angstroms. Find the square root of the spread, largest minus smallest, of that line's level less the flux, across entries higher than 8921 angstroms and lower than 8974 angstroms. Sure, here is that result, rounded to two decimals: 1.44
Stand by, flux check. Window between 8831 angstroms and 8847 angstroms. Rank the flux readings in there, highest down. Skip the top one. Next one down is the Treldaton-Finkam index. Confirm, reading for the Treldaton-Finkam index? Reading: 39.35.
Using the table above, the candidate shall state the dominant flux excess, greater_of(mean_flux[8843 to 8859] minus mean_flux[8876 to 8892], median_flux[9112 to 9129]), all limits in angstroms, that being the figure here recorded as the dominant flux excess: 36.5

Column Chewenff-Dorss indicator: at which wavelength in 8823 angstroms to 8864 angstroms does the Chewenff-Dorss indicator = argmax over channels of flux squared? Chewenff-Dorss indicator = 8828.87 angstroms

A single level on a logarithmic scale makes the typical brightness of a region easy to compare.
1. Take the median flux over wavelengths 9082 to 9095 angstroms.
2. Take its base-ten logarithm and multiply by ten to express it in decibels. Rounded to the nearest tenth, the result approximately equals 15.7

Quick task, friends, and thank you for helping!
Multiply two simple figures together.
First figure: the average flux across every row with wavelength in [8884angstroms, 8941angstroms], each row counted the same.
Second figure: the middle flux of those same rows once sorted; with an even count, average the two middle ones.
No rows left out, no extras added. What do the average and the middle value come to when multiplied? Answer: 1467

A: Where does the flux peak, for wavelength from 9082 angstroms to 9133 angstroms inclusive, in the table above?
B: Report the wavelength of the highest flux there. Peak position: 9084.59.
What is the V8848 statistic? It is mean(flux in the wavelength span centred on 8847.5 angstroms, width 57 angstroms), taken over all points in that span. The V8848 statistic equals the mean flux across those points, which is 38.5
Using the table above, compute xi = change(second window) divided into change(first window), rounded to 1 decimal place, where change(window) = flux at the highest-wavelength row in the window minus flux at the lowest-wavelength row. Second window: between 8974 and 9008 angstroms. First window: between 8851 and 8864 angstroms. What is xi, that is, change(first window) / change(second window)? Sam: -4.5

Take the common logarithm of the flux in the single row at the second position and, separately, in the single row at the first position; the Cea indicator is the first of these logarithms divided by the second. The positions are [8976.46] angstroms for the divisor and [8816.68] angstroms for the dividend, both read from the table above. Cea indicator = 1.01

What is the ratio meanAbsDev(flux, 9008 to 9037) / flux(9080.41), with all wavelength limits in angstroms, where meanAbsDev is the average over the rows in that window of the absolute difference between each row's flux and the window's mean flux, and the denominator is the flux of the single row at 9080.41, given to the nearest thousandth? 0.029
